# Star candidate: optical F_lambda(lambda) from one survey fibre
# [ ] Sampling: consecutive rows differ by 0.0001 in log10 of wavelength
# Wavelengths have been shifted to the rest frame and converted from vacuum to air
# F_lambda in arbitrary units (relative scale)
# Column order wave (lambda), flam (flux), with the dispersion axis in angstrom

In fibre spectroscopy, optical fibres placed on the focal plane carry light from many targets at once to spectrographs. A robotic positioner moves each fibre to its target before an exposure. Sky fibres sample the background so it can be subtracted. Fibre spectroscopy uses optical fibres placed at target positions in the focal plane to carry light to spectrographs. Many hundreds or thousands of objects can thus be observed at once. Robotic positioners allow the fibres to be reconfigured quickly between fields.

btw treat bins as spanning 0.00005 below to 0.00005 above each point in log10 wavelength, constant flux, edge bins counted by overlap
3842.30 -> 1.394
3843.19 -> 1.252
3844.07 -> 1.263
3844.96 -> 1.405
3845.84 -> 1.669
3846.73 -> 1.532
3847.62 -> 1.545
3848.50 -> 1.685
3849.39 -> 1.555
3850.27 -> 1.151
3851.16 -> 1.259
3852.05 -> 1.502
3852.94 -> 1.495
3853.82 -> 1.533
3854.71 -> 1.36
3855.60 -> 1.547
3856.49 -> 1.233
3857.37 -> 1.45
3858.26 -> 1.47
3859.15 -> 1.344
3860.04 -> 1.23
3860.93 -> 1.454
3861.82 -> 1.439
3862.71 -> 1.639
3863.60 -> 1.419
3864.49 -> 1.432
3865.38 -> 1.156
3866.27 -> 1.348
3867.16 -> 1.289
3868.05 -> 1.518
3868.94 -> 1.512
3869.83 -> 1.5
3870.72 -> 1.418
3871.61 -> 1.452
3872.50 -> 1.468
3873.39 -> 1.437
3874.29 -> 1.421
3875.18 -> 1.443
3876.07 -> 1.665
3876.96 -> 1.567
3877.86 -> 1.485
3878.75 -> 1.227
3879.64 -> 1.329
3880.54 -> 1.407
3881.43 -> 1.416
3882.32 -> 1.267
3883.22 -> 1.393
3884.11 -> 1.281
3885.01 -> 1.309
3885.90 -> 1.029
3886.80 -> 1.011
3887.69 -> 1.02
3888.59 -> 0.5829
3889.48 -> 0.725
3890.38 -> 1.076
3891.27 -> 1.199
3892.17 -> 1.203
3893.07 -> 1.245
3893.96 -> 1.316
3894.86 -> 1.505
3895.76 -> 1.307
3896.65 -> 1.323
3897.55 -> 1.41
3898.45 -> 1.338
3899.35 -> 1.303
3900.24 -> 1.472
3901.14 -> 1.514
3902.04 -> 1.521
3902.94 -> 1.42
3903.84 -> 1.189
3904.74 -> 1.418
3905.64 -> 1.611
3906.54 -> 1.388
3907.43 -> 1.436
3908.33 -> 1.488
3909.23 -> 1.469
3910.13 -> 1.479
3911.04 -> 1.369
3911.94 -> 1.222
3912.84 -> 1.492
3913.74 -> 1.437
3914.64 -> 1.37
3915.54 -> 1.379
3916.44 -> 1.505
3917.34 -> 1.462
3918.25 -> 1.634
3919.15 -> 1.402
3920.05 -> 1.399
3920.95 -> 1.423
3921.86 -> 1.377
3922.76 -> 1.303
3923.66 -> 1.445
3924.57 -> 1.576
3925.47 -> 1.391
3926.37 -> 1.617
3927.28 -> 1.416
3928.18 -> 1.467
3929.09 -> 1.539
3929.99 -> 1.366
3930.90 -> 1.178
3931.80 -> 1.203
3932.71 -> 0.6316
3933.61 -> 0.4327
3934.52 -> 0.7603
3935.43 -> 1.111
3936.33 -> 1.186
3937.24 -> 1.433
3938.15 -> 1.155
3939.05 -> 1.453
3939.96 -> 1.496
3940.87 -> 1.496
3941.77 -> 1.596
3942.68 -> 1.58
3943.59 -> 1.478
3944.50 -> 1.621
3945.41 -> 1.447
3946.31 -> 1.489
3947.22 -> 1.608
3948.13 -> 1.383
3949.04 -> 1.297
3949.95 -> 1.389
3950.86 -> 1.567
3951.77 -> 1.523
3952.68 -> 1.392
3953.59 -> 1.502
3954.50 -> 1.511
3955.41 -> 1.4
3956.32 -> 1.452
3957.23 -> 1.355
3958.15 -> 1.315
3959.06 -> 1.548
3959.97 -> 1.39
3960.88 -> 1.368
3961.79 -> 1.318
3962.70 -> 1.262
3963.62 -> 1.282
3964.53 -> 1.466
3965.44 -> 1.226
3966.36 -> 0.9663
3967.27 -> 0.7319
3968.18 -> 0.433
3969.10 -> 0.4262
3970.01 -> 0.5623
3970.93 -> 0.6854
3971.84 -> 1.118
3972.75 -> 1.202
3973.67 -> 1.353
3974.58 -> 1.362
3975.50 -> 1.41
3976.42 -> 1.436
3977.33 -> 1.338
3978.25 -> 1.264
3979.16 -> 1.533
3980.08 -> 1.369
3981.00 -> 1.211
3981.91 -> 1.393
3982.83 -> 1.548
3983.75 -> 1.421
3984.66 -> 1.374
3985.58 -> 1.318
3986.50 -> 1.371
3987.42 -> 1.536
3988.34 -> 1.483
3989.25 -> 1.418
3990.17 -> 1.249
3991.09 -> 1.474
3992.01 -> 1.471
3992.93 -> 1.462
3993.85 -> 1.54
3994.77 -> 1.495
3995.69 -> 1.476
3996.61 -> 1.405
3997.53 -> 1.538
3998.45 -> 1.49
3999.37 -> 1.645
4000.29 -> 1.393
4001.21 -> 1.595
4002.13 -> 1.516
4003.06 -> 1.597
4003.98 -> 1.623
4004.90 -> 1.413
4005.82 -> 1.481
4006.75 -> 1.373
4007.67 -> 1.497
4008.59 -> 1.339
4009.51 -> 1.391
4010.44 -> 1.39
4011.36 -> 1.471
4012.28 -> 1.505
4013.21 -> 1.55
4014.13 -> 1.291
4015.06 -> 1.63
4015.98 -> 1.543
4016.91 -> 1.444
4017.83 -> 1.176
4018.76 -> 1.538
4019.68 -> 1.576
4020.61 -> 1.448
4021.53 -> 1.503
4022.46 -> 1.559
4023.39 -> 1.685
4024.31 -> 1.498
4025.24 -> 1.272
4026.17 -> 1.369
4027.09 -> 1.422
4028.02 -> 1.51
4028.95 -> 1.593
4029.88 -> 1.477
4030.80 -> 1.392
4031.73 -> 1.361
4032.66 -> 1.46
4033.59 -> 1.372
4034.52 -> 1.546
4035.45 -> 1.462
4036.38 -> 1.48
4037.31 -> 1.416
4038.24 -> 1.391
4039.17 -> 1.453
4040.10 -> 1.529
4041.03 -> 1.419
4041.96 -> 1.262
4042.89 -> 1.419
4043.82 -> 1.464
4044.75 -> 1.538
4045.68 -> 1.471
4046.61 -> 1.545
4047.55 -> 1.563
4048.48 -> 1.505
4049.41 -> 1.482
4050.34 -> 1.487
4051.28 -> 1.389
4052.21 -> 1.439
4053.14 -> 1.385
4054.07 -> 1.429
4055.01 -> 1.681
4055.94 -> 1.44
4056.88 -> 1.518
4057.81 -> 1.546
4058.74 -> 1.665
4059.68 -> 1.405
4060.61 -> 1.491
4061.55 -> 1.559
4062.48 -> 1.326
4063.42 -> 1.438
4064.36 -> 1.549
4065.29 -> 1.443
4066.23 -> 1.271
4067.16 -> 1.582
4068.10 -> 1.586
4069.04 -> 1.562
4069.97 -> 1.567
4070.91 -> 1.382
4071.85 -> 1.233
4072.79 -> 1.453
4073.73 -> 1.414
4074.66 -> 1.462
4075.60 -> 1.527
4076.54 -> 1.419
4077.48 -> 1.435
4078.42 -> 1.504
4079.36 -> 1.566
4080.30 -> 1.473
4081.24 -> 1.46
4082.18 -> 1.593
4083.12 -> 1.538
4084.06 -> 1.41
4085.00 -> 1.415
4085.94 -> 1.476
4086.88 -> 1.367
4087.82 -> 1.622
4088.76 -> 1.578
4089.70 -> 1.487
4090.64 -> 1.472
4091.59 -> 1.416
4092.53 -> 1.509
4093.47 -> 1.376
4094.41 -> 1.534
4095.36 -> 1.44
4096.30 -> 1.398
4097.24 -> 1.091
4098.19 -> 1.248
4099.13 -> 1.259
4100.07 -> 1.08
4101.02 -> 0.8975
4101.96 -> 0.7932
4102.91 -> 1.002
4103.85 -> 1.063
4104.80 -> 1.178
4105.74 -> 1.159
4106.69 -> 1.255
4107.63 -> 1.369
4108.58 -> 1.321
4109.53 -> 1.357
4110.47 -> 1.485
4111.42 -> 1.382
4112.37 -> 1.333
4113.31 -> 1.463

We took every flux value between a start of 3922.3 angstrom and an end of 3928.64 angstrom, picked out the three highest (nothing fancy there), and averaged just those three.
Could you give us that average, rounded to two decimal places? 1.55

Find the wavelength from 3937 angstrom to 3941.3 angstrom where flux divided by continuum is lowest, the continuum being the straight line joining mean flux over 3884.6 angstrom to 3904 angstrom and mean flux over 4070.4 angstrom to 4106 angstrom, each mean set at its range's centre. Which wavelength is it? 3938.15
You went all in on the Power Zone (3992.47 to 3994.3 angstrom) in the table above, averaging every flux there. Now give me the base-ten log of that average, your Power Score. 0.18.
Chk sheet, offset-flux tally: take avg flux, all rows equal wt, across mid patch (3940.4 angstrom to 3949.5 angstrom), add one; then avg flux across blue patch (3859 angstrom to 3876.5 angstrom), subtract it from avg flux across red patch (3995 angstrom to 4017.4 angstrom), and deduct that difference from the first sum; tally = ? 2.45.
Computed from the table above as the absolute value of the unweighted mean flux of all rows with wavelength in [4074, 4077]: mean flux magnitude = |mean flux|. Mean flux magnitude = 1.47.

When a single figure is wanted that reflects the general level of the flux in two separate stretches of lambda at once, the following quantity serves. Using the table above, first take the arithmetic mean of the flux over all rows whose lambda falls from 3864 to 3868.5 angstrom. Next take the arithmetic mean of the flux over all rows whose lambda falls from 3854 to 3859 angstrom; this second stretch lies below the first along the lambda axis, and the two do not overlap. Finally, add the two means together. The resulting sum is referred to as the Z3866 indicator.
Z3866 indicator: 2.76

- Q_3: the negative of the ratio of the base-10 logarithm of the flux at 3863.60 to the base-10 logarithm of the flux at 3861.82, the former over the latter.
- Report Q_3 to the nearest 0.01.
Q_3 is -0.96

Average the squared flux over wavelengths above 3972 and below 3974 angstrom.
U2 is 1.6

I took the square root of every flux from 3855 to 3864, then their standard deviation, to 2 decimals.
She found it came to 0.05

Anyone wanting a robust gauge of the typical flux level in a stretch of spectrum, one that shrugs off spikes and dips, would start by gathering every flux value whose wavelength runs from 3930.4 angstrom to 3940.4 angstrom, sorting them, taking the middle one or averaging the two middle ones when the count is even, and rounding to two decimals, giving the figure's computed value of 1.18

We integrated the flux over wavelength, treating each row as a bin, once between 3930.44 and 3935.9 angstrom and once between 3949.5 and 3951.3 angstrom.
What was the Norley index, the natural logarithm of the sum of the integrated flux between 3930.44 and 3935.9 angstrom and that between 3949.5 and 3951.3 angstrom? 2.02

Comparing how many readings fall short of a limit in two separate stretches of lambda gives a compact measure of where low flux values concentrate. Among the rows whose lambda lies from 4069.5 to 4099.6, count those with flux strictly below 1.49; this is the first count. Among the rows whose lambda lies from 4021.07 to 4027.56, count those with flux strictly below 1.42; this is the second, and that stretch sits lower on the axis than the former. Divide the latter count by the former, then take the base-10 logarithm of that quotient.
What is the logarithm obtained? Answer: -1.0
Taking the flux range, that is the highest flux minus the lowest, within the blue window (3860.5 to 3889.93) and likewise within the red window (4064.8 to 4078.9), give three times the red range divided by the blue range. 1.0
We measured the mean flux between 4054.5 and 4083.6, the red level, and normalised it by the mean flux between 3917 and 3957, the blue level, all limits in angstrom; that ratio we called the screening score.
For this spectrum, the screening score 1.08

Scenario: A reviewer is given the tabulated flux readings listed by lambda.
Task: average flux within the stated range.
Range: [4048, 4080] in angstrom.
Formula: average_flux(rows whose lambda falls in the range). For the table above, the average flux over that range 1.47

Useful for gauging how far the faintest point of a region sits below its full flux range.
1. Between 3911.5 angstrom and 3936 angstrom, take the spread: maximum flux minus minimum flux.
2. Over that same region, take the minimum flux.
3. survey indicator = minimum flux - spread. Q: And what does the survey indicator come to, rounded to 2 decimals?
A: -0.77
